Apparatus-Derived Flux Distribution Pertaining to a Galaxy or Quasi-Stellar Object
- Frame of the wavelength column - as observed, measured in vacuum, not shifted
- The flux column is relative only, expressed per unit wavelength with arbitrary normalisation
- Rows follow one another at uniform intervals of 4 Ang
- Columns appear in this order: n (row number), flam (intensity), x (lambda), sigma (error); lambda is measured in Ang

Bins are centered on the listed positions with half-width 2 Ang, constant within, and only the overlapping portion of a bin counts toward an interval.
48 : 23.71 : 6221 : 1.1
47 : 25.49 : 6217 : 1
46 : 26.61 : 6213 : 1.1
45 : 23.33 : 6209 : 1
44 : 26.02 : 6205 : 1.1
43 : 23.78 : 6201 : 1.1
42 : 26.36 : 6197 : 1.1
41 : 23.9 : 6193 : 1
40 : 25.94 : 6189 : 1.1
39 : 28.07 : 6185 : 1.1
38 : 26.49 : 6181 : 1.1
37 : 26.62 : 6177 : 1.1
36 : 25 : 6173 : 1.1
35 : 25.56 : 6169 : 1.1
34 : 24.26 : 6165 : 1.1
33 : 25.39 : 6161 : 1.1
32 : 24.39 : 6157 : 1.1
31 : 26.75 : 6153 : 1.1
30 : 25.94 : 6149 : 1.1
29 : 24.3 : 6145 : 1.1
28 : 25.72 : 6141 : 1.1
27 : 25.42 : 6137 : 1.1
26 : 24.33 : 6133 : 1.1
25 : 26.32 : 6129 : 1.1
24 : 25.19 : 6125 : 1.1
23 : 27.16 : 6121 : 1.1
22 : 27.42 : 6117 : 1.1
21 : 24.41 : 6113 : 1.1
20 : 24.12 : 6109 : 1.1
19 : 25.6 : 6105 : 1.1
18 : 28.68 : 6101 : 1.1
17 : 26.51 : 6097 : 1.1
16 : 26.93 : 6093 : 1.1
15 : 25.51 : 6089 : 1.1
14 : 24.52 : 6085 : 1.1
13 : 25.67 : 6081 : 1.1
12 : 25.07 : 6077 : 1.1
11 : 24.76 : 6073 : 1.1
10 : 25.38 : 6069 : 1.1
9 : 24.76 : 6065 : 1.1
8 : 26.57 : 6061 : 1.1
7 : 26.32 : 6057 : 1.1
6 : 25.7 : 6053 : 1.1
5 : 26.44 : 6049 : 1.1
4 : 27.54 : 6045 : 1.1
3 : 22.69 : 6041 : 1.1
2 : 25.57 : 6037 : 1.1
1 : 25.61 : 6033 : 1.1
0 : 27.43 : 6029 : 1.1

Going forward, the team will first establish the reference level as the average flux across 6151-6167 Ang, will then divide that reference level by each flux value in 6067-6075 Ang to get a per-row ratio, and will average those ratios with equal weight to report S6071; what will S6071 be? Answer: 1.01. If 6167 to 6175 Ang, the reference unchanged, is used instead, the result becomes 1.00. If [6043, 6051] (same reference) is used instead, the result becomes 0.93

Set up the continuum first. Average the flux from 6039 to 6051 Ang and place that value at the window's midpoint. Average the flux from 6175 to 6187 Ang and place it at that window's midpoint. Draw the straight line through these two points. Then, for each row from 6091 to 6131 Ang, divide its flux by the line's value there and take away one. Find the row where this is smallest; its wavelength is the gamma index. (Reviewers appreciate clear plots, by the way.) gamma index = 6109 Ang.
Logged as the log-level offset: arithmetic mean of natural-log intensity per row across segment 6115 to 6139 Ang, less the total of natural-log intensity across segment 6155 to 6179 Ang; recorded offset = -16.1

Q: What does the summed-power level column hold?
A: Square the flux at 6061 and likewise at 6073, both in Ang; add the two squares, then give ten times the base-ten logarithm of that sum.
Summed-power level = 31.2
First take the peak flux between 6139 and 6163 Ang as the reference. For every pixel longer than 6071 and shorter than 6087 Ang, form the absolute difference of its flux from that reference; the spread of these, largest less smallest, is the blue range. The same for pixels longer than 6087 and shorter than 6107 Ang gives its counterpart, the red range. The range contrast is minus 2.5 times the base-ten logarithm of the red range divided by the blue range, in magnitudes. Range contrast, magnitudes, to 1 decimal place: -0.5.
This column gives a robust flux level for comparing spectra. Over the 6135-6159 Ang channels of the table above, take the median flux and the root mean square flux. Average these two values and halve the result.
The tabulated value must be 12.8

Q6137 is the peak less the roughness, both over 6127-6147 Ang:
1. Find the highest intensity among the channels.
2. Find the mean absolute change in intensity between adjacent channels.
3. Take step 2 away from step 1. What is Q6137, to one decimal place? 25.1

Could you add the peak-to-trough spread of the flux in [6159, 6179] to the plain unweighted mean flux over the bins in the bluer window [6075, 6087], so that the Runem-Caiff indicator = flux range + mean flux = 27.4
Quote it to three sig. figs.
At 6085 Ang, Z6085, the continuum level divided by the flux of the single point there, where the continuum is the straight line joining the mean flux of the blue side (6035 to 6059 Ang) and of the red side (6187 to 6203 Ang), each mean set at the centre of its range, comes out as 1.04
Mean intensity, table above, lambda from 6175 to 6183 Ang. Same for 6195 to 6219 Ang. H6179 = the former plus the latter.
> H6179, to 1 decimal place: 51.8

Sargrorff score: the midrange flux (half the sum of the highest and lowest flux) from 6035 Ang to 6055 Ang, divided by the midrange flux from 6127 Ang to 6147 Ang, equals 0.99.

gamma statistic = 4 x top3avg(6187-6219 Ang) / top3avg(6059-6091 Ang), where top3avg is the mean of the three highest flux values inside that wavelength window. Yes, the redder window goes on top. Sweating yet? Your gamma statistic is 4.06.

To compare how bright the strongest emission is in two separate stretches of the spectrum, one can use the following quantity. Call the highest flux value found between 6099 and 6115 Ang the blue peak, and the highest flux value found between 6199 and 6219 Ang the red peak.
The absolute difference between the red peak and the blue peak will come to 2.1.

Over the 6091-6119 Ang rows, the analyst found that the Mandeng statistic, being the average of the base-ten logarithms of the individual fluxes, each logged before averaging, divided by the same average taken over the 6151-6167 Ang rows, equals 1.01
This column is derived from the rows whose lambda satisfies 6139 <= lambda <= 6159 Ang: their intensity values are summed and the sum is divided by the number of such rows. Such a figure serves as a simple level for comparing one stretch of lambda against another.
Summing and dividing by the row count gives 25.4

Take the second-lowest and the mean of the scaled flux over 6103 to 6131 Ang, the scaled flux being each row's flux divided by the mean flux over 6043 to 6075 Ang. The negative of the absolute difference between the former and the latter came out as -0.052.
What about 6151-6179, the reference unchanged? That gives -0.040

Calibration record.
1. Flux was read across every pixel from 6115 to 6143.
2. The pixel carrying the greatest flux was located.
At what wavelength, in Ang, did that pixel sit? 6117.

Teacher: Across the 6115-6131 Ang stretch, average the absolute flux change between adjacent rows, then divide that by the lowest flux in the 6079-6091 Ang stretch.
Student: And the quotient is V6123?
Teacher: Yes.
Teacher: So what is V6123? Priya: 0.046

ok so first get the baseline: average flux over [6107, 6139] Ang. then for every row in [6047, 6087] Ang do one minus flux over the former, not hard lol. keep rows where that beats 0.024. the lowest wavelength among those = 6065 Ang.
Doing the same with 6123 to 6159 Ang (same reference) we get 6133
